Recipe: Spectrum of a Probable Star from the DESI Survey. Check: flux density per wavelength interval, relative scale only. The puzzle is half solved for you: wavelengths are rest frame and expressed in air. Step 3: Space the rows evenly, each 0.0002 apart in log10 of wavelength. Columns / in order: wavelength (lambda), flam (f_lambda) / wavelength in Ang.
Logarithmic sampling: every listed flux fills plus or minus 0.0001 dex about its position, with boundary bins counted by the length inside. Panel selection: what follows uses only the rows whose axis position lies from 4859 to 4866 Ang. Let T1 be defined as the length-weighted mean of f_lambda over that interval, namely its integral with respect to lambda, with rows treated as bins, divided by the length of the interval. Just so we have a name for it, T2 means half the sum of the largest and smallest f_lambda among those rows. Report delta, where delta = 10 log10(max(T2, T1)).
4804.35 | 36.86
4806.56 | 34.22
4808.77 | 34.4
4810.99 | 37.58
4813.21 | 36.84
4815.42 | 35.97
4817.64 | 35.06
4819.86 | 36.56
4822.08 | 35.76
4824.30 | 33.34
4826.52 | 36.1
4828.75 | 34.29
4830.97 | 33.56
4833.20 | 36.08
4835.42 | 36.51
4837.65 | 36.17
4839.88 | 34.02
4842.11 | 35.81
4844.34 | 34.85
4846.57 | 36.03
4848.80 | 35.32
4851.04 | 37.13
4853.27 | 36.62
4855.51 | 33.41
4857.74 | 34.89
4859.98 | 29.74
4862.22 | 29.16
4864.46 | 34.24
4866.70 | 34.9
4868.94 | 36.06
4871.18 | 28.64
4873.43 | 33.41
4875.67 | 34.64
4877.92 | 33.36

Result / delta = 15.01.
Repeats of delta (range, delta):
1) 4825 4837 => 15.47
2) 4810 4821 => 15.61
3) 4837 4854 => 15.53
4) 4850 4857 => 15.53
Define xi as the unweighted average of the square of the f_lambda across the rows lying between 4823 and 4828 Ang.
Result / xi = 1207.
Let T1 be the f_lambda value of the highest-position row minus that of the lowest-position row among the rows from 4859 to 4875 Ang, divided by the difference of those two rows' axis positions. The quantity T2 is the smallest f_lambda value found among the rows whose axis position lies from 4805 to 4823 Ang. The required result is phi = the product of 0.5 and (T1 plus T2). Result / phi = 17.2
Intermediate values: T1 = 0.27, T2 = 34.22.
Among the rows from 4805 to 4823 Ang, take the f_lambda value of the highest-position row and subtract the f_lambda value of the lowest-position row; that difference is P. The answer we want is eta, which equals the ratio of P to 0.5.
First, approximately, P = 1.5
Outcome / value 3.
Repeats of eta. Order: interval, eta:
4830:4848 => 5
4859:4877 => 10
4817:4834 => 2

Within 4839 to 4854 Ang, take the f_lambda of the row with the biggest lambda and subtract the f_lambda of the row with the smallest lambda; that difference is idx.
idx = 2.6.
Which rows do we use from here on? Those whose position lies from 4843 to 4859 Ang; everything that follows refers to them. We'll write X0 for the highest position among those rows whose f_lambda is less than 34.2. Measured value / 4855.51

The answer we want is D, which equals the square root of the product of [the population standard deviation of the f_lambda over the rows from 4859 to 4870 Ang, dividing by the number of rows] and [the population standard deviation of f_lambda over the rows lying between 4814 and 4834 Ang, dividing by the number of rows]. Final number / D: 1.78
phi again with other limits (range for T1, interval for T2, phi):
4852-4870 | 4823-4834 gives 16.7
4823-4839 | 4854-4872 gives 14.4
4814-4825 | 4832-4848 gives 16.9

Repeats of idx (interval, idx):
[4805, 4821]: 2.3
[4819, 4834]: -0.5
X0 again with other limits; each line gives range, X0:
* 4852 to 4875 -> 4873.43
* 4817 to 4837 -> 4830.97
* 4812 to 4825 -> 4824.30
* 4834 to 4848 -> 4839.88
